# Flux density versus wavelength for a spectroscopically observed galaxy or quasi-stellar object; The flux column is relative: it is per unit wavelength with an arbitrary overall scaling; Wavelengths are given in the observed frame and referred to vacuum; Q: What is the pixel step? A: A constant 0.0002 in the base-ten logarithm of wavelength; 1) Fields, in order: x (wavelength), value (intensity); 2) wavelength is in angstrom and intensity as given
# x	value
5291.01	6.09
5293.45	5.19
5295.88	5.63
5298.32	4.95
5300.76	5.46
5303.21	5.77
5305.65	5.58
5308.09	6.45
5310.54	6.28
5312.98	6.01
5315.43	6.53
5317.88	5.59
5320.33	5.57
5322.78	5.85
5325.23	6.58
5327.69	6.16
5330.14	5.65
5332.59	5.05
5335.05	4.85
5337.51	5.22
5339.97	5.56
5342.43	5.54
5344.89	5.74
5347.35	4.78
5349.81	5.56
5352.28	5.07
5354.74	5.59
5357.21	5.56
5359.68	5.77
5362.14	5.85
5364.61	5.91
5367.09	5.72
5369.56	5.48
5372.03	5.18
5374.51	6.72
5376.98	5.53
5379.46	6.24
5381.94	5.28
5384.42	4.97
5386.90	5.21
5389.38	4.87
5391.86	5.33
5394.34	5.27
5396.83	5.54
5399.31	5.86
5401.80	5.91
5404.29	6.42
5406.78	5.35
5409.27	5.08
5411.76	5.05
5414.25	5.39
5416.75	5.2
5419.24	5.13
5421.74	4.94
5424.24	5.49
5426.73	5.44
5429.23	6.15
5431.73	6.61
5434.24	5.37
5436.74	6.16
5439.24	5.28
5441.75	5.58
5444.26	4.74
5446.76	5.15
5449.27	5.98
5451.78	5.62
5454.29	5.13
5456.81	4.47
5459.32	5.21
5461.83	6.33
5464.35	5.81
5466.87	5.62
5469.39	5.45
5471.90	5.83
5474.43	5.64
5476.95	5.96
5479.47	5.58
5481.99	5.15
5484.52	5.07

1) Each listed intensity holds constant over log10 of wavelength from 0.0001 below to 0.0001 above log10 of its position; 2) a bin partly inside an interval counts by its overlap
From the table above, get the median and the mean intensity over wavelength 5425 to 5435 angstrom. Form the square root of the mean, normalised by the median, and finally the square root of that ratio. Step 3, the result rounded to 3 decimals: 0.647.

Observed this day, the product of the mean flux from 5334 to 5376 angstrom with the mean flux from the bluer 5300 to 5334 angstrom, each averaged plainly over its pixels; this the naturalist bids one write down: 32.6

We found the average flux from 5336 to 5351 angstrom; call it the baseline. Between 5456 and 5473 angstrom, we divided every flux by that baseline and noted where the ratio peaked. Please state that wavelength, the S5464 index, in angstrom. 5461.83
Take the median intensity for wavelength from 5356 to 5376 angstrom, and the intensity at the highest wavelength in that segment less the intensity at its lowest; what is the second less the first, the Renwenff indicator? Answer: -4.6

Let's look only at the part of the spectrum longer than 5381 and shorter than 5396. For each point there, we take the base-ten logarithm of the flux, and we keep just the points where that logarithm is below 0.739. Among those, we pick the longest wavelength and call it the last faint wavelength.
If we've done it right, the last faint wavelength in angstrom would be 5394.34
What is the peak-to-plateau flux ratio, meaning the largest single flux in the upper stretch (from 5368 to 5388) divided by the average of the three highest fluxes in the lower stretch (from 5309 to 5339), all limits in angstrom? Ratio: 1.04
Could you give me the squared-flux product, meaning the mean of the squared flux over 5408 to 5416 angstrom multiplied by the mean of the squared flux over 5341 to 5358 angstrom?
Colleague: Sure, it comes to 786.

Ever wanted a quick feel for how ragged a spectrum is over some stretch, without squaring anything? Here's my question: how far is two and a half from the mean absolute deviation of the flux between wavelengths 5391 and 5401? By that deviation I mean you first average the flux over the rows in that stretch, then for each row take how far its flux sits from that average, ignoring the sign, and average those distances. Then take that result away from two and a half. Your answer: 2.30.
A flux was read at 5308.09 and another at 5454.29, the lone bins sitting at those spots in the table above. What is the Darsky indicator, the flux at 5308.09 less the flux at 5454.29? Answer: 1.3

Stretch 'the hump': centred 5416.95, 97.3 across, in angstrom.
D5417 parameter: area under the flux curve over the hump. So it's 535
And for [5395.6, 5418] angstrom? 124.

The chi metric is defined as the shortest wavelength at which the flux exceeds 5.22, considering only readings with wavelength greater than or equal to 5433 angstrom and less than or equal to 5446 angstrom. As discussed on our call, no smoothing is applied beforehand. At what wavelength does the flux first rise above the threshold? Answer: 5434.24 angstrom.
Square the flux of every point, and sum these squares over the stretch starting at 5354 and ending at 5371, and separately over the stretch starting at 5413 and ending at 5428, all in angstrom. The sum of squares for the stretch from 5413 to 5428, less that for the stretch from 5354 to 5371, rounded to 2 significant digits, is -61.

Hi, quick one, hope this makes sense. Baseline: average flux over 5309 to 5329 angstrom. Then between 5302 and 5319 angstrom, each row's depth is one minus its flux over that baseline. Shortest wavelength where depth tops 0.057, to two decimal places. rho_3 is 5305.65 angstrom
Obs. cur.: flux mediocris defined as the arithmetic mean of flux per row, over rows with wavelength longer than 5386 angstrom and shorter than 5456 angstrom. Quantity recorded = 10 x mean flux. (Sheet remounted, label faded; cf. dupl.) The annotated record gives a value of 54.7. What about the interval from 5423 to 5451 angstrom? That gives 56.3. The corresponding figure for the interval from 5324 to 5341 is 55.8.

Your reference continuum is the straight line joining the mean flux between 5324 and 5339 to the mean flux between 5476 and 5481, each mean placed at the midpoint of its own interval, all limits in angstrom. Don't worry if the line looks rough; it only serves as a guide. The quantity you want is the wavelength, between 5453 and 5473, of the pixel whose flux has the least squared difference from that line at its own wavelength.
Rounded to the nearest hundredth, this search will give 5464.35 angstrom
